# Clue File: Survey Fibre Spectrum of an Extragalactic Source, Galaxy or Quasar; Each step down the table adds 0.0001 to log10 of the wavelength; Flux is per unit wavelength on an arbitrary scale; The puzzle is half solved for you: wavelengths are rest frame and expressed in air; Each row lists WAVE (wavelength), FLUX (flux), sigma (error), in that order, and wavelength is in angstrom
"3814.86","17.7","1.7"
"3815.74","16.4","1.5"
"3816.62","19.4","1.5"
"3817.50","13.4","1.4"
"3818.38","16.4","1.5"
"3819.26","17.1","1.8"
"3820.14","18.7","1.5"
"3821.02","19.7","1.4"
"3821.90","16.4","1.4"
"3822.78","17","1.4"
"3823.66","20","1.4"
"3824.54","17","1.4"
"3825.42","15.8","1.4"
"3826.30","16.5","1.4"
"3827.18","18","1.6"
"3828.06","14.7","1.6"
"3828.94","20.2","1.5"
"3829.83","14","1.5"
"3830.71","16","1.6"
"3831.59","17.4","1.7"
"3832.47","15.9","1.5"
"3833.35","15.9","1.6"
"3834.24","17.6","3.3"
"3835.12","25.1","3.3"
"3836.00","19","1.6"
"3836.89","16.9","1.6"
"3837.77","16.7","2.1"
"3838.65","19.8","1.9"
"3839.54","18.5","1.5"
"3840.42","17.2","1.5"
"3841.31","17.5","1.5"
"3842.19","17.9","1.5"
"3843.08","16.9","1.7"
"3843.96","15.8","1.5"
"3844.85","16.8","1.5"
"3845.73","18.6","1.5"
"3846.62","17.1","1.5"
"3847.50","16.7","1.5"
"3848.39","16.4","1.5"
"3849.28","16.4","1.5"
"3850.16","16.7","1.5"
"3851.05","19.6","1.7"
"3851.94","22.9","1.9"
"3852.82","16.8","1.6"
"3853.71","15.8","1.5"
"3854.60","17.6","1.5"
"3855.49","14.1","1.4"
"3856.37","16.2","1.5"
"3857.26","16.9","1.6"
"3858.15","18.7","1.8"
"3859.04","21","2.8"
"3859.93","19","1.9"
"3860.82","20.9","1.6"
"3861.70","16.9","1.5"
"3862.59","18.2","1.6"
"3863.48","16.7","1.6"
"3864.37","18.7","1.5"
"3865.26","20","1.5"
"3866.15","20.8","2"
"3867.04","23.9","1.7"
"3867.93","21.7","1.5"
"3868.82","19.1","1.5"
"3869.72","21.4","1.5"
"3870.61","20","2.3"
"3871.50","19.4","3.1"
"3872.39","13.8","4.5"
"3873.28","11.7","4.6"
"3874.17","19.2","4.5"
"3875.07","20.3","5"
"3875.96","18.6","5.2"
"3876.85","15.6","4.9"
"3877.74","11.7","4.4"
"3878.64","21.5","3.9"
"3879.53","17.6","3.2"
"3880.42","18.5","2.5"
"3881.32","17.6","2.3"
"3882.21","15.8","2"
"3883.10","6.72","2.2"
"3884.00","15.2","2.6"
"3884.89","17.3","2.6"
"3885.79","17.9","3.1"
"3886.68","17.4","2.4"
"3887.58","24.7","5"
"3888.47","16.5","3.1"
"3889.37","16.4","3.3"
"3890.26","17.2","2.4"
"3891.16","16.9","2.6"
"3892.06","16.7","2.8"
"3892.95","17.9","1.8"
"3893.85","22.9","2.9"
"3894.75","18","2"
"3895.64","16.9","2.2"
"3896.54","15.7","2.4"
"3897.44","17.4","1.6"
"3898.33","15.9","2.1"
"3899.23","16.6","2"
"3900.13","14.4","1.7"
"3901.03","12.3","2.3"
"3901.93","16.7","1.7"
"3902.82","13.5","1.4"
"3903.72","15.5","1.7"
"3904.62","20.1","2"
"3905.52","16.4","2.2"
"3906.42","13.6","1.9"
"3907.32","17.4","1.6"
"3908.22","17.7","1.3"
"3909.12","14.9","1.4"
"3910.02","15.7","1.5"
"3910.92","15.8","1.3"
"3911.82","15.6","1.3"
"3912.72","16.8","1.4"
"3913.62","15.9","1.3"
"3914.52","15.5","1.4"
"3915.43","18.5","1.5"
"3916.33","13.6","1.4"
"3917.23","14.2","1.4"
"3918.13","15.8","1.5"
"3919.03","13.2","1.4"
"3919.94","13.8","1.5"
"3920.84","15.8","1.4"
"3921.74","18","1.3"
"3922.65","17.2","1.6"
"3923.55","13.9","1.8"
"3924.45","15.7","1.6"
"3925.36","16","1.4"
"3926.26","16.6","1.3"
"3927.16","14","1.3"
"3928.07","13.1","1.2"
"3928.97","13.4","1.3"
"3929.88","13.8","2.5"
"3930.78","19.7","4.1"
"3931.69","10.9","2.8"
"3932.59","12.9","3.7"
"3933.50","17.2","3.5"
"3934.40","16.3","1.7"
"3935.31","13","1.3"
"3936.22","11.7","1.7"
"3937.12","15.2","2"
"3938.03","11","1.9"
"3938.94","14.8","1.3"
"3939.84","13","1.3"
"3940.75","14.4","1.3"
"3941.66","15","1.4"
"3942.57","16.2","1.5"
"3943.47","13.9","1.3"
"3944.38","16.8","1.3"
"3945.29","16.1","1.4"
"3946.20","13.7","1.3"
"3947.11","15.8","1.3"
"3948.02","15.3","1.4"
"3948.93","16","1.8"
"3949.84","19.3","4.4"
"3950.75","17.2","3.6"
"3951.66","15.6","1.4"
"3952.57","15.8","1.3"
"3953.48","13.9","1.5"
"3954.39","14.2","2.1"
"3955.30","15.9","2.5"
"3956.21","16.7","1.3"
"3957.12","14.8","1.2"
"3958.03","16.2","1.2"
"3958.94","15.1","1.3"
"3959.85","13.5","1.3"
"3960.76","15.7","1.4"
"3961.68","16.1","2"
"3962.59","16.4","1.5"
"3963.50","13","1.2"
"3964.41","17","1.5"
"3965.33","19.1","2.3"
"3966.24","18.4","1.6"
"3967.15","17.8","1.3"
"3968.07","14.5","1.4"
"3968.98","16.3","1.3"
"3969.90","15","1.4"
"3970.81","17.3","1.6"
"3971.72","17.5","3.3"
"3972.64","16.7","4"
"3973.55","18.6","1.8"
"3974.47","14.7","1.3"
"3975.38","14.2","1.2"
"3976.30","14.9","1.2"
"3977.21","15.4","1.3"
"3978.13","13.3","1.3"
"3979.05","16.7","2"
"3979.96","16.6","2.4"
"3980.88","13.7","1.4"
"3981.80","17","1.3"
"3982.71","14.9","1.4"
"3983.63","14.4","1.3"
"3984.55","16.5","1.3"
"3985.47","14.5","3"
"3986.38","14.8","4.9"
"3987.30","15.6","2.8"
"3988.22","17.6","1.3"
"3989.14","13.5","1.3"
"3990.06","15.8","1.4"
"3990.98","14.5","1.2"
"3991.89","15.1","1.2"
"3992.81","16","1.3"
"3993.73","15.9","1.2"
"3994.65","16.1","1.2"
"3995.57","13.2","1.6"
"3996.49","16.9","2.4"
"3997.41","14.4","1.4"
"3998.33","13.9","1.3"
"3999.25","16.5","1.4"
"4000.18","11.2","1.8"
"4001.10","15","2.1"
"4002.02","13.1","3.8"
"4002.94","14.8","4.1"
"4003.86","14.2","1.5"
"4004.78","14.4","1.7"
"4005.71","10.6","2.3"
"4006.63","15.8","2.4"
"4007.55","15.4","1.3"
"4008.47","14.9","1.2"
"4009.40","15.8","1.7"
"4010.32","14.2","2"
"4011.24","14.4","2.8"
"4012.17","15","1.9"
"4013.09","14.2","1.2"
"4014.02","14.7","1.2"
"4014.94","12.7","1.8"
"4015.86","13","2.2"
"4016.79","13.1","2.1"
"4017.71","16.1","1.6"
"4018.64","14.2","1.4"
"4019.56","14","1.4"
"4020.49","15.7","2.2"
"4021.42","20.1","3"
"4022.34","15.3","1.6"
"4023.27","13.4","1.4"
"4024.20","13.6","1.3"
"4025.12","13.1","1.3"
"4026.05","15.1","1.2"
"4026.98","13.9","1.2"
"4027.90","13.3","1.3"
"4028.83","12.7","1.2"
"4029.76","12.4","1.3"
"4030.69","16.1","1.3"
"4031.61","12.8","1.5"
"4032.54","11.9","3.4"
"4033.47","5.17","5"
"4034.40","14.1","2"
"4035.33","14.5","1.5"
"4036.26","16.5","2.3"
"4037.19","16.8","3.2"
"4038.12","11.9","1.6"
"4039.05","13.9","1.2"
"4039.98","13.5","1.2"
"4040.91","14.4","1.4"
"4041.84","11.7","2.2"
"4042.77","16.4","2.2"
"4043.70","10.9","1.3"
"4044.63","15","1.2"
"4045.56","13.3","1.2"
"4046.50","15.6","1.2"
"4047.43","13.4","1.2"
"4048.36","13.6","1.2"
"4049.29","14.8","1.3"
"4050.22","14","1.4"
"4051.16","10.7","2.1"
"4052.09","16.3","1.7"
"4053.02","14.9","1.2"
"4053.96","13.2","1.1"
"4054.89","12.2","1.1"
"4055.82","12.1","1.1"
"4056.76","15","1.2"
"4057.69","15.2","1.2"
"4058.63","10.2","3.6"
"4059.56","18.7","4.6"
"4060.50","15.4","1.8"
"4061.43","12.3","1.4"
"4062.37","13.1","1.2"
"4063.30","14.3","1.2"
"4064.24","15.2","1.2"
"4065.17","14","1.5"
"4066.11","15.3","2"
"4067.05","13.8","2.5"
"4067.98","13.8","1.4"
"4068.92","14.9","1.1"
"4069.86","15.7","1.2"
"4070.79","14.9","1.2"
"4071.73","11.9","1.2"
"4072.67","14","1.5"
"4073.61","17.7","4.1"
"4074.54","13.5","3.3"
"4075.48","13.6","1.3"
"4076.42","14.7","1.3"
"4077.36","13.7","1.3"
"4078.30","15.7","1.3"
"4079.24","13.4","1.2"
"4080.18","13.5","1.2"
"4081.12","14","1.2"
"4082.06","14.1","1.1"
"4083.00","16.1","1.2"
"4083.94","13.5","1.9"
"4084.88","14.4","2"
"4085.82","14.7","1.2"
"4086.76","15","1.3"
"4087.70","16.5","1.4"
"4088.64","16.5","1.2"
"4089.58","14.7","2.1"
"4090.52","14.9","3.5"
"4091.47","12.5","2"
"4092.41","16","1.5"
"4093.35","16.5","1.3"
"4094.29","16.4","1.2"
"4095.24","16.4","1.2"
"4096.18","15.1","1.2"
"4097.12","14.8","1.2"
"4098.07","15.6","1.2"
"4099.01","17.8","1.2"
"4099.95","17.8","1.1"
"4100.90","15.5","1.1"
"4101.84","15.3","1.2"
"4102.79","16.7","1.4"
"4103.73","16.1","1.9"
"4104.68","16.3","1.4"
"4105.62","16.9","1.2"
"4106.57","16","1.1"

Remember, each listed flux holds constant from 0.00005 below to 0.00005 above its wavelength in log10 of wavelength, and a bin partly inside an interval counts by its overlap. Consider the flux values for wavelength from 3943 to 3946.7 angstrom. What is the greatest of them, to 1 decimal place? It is 16.8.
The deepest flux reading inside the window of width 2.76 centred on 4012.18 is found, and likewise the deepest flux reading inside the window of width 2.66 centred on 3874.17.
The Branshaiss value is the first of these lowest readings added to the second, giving 25.9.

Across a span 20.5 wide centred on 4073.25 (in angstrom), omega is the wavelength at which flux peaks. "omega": 4073.61 angstrom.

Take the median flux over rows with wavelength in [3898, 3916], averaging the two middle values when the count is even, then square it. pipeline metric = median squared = 251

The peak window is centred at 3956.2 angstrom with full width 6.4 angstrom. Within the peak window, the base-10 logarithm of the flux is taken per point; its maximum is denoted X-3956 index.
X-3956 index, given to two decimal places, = 1.22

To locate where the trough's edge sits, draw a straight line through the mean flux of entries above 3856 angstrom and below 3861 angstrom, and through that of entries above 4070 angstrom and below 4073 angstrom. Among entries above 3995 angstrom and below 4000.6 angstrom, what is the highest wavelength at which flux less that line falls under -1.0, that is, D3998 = 4000.18 angstrom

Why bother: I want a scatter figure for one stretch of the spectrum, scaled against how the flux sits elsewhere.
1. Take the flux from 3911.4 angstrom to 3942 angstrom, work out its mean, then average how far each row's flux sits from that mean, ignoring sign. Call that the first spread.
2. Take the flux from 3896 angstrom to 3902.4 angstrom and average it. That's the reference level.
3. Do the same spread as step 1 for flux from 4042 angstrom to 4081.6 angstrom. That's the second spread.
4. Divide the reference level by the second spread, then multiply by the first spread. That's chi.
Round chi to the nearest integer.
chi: 20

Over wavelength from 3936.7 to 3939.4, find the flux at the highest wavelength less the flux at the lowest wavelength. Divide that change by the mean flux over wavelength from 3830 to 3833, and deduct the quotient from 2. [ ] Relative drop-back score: 2.02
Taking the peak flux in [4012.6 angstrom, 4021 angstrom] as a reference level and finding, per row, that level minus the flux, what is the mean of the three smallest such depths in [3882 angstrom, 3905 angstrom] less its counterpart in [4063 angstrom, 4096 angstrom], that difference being -6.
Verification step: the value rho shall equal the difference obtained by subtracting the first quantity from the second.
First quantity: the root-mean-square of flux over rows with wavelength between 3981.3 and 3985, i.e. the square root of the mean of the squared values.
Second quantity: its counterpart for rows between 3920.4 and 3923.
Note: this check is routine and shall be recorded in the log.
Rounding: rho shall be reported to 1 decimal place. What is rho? 1.3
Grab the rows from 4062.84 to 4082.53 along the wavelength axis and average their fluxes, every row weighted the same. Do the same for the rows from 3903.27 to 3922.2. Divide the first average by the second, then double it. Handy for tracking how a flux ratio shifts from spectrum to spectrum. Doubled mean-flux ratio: 1.81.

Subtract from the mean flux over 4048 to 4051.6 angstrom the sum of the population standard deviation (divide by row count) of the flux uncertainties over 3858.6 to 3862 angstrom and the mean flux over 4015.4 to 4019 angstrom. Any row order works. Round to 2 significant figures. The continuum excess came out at -1.3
